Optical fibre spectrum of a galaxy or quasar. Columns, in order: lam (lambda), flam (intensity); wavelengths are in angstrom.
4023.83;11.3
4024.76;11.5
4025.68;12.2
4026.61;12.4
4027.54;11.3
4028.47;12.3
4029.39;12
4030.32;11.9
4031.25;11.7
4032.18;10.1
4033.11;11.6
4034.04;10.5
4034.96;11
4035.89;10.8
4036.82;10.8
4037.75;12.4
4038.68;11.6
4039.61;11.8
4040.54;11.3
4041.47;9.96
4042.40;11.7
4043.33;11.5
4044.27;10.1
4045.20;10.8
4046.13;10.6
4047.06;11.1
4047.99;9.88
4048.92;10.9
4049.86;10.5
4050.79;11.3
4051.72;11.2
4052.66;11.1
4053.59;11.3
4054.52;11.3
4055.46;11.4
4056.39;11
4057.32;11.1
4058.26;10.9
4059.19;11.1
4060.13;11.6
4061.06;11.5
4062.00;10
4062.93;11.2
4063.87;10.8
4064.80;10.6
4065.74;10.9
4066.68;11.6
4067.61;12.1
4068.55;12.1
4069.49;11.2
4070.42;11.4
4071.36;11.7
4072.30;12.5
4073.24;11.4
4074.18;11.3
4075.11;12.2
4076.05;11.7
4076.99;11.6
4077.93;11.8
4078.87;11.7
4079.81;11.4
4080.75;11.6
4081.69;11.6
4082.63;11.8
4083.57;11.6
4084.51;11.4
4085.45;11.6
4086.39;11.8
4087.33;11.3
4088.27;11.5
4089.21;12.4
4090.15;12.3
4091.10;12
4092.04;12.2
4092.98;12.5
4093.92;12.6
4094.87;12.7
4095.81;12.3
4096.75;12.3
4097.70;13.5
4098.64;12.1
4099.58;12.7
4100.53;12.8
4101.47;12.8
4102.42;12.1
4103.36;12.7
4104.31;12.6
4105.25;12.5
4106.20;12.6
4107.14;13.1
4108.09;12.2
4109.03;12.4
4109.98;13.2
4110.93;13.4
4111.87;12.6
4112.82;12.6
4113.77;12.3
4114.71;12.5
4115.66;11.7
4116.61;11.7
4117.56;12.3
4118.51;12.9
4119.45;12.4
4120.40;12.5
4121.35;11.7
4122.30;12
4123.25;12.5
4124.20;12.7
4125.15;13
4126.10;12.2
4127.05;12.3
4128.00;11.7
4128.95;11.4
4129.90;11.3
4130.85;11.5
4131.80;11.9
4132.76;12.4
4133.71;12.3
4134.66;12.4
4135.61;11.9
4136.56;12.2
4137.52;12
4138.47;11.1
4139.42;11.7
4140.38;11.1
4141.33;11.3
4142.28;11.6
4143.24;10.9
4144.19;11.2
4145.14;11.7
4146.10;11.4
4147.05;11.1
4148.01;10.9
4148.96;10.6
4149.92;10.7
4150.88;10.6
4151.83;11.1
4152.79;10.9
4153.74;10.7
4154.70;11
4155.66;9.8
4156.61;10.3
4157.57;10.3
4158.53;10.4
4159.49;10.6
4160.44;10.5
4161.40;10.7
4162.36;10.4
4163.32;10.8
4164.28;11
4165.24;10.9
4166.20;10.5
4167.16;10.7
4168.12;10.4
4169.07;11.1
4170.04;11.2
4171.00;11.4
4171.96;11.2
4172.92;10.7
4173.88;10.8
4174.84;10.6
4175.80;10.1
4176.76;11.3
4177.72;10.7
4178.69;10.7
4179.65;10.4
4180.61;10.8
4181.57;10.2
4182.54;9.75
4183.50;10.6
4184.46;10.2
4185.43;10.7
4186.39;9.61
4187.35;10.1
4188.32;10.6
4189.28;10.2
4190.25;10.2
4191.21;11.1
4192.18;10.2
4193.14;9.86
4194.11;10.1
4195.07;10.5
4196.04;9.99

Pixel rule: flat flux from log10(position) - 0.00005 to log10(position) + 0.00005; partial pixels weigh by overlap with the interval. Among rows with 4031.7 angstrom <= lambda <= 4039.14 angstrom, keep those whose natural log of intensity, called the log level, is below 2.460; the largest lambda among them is 4038.68 angstrom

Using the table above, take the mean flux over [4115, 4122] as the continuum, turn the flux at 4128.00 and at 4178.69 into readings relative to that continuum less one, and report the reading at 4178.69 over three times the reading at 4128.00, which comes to 1.0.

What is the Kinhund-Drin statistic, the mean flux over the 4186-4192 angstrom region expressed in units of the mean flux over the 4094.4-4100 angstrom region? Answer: 0.82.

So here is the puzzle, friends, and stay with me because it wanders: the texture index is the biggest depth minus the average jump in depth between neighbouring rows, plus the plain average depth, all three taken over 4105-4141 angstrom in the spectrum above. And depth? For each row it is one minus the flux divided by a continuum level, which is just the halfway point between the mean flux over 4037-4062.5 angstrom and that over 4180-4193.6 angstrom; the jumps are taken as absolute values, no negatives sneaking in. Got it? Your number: -0.22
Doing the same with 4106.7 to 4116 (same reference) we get -0.32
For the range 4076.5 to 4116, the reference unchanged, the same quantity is -0.24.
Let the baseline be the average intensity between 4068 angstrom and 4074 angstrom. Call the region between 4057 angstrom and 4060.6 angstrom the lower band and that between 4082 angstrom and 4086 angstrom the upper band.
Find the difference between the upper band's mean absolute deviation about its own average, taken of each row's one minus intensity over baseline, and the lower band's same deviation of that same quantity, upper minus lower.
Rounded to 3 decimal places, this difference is -0.010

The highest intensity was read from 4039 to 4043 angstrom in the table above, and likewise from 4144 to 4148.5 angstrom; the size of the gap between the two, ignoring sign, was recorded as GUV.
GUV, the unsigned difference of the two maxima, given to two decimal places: 0.10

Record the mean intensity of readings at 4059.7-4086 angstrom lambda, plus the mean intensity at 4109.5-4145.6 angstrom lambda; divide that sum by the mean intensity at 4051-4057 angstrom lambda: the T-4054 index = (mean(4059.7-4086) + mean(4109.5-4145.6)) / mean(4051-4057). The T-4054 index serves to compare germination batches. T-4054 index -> 2.10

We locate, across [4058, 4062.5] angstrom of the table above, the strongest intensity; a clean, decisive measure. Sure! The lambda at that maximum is 4060.13 angstrom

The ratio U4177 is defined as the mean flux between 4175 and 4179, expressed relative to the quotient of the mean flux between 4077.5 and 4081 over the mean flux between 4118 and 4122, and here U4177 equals 11.4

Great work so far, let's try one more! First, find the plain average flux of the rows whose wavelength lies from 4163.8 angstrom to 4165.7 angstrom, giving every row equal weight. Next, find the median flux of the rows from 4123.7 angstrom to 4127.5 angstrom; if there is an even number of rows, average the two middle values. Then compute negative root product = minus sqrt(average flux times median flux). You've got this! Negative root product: -11.7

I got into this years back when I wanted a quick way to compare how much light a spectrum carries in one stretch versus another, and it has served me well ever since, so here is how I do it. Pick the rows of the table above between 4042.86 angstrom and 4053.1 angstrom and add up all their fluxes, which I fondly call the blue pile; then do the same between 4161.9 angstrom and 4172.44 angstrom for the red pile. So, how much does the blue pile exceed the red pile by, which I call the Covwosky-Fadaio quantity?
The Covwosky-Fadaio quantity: -1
